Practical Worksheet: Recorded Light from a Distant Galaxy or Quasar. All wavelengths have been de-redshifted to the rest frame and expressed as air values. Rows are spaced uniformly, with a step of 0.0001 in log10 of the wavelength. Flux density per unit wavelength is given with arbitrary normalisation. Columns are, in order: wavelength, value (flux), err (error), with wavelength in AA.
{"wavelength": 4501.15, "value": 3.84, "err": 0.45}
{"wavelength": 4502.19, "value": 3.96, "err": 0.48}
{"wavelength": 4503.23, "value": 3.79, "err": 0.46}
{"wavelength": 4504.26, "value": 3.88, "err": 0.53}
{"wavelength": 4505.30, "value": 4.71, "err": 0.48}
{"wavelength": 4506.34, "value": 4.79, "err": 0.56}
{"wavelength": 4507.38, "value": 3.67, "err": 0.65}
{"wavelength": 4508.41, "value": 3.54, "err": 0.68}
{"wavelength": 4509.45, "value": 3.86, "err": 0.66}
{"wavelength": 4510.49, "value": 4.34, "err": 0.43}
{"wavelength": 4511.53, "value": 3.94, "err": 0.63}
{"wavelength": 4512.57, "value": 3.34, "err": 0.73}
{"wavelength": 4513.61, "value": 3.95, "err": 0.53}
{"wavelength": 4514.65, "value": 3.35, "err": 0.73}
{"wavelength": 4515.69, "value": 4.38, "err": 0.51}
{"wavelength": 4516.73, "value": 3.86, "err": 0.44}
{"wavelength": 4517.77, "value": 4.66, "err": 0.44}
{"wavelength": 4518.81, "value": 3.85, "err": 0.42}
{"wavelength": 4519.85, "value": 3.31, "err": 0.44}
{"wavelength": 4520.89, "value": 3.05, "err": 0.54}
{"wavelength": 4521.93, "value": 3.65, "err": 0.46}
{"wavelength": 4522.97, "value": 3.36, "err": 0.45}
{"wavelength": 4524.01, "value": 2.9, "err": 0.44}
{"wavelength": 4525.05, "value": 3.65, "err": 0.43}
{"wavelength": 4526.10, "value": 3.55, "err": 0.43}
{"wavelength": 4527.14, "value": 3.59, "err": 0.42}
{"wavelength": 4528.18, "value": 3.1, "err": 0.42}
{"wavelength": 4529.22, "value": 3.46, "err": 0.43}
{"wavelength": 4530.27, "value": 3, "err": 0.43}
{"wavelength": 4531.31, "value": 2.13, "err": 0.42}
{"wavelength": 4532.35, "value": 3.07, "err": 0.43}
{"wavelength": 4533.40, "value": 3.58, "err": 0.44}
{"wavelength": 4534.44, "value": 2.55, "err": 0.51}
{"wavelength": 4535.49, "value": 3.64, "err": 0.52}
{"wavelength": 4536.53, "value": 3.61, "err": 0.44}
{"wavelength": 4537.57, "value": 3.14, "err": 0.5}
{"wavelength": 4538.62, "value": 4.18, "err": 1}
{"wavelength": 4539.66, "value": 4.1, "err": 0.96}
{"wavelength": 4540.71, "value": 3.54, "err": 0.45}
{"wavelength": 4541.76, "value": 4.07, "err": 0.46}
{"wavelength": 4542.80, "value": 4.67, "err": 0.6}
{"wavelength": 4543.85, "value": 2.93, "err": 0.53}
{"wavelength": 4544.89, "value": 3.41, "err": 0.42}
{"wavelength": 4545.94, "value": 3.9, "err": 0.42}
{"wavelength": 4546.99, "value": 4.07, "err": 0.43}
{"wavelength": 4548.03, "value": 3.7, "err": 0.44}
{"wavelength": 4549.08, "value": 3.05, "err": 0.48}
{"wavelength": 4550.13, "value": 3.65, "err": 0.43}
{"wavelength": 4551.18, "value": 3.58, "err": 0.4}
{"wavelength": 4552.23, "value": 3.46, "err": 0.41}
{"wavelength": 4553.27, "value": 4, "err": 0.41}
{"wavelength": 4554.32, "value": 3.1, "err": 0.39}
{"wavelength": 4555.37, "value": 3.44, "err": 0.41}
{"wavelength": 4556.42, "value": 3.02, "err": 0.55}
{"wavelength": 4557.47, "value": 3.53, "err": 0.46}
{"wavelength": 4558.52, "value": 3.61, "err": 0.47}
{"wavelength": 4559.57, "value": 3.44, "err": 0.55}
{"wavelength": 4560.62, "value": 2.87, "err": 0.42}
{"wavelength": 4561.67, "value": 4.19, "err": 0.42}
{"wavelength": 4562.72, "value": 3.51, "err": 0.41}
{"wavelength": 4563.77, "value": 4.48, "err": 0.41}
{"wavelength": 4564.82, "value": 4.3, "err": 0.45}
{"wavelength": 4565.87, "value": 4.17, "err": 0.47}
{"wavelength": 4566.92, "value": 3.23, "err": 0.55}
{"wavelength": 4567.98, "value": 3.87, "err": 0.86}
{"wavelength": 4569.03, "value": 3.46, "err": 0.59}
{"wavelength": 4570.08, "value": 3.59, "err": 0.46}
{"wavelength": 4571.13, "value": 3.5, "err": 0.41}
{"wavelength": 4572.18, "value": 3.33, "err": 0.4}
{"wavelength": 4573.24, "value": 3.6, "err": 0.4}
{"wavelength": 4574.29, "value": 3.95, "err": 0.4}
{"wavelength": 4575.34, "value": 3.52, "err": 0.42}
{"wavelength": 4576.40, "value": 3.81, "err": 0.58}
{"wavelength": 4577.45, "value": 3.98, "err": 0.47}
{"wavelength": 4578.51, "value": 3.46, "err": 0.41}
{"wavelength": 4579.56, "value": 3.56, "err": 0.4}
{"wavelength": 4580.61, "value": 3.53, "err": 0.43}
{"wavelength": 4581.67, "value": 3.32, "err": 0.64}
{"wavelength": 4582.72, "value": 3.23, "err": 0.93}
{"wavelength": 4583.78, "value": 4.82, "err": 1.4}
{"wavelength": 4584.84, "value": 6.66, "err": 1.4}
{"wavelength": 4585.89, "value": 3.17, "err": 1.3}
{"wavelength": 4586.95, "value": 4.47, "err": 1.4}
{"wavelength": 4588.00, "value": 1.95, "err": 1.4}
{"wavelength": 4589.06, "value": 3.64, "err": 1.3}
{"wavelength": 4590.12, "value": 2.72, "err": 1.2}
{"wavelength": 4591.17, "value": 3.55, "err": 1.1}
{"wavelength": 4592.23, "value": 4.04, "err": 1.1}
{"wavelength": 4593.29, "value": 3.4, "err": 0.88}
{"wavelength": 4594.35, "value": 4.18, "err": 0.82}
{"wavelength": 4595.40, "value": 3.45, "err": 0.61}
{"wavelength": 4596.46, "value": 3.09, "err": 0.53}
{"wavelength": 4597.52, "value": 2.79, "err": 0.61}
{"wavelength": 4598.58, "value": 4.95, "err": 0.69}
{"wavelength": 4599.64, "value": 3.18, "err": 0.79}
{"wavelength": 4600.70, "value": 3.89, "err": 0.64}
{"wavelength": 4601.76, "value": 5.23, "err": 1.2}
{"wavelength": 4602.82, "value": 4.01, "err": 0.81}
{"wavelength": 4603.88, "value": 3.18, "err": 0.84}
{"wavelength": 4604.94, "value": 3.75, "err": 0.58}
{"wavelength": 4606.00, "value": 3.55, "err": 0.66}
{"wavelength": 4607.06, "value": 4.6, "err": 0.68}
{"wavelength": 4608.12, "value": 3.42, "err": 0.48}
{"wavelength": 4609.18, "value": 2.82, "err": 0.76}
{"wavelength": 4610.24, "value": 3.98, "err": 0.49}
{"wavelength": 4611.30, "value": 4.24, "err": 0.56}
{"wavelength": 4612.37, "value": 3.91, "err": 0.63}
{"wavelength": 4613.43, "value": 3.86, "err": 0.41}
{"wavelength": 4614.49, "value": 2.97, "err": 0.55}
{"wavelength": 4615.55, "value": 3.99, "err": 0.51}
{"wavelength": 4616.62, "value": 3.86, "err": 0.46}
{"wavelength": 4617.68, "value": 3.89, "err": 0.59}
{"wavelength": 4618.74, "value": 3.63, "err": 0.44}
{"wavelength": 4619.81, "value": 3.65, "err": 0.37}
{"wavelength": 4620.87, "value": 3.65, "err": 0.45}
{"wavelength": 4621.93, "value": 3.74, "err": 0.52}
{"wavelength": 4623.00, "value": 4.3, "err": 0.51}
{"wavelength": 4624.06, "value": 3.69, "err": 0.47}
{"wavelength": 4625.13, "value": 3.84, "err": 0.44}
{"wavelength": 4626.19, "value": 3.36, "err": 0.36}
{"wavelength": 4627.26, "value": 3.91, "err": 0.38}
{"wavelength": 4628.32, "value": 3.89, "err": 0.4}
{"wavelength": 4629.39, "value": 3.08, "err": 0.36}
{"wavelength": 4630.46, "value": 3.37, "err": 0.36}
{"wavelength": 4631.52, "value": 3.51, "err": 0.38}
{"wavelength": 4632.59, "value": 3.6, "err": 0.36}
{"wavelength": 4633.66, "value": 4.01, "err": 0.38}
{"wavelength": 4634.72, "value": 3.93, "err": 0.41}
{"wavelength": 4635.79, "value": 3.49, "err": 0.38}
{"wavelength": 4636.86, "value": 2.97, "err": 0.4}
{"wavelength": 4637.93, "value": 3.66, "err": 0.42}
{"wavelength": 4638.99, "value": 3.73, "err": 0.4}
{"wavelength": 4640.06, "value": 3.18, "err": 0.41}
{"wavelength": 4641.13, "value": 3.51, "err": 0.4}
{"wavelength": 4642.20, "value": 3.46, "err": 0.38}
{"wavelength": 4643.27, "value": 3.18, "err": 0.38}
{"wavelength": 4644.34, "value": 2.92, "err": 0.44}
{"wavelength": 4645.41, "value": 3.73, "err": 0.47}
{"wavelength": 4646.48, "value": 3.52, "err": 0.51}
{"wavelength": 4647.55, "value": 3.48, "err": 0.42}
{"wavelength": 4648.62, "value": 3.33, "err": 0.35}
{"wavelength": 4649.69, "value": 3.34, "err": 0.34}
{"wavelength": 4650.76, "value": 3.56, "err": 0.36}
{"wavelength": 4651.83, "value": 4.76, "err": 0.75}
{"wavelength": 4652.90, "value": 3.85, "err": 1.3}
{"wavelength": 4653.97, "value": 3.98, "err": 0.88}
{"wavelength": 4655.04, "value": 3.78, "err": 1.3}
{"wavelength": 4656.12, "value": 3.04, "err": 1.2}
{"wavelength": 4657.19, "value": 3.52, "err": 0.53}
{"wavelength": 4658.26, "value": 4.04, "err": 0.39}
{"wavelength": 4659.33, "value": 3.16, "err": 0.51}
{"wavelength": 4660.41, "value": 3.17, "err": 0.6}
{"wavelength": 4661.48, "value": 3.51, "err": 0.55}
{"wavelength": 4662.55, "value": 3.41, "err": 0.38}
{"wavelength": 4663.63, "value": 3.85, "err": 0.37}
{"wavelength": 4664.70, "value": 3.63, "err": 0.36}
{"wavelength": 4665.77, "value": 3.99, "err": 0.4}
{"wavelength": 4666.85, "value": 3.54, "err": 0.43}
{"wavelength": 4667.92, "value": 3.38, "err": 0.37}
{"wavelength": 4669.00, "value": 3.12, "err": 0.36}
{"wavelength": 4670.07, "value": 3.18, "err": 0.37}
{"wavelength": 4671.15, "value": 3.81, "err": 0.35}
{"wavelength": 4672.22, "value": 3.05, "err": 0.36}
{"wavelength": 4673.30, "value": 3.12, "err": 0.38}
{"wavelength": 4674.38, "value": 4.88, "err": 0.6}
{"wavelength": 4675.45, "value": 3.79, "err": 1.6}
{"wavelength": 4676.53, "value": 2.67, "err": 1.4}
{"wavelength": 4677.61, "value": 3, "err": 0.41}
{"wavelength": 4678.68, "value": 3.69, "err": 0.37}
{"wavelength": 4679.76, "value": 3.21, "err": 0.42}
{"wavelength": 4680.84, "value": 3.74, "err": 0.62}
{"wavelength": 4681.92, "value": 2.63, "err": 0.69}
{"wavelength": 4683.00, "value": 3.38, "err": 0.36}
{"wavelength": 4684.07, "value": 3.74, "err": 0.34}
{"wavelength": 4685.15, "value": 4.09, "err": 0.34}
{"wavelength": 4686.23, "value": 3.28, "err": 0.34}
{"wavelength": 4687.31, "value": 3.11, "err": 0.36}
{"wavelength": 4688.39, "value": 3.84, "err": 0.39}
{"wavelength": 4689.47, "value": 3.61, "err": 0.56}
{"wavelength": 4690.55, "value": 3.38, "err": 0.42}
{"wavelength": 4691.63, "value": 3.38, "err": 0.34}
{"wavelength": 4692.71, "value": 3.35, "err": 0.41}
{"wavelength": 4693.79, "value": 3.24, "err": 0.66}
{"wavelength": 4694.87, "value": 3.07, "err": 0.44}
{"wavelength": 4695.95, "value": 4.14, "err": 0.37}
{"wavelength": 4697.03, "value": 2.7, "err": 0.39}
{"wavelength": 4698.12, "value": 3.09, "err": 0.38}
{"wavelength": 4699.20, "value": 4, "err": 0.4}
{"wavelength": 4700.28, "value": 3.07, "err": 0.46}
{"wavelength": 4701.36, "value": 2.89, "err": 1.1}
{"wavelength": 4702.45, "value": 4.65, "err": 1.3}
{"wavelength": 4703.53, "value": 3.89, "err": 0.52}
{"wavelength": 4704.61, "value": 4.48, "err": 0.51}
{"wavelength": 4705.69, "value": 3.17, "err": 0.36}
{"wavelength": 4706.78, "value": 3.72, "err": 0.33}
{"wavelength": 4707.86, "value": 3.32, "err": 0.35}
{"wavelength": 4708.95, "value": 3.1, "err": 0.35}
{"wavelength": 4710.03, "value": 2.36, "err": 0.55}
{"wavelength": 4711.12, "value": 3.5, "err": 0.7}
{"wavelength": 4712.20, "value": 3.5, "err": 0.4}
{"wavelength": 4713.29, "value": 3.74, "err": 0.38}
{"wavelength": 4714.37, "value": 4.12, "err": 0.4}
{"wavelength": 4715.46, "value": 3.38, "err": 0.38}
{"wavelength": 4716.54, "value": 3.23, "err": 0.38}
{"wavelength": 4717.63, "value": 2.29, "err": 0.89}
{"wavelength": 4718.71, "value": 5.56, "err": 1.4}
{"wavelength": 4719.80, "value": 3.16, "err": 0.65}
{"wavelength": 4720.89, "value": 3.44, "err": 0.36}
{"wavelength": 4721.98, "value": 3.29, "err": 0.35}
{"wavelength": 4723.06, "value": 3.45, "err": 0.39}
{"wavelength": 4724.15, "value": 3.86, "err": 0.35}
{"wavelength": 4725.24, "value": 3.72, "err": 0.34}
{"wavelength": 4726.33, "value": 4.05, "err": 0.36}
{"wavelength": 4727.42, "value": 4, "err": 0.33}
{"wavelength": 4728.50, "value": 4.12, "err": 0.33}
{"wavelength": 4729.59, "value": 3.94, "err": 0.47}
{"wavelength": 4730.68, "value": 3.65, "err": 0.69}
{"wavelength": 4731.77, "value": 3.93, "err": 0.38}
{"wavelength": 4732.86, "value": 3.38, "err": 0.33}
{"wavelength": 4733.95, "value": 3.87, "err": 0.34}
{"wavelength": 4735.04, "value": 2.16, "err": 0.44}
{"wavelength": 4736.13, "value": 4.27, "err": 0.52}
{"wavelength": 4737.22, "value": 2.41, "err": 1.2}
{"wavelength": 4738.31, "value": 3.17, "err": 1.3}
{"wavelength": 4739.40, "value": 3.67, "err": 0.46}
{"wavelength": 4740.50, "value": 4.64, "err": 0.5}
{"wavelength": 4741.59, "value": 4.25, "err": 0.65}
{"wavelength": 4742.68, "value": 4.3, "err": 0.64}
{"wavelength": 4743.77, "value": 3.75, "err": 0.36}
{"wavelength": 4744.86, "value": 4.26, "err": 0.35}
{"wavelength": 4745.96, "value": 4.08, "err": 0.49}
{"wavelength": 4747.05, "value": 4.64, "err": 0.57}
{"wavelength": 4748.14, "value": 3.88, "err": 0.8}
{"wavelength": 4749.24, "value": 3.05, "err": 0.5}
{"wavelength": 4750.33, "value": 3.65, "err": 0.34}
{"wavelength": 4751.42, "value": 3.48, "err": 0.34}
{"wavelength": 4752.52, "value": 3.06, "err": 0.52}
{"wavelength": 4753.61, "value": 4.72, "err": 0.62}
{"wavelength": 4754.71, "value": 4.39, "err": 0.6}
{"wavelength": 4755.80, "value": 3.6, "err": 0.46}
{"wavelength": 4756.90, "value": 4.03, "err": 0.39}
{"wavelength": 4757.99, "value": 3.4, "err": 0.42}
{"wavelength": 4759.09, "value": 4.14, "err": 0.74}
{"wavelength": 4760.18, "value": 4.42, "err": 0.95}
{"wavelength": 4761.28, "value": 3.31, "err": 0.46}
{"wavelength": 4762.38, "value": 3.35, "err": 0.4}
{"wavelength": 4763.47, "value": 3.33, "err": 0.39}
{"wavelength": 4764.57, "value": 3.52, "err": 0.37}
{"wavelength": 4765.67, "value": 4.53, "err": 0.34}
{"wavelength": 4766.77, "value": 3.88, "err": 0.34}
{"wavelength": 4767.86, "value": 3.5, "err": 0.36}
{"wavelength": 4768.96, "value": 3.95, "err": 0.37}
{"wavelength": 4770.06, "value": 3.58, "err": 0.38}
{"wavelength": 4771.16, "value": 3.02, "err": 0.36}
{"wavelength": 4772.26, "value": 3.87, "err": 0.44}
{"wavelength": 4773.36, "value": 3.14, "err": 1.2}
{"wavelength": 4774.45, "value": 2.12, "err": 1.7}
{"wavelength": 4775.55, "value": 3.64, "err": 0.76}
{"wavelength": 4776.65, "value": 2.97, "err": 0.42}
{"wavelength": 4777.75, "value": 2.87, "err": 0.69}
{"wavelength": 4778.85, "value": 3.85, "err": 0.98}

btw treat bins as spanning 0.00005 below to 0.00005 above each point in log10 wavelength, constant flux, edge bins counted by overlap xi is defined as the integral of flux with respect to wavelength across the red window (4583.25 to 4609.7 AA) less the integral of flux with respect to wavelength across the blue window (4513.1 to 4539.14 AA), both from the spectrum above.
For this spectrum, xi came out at 10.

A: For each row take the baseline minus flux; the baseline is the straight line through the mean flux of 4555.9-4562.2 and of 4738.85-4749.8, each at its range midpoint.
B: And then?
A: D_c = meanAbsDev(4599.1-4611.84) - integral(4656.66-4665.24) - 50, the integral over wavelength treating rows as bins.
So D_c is -51.6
